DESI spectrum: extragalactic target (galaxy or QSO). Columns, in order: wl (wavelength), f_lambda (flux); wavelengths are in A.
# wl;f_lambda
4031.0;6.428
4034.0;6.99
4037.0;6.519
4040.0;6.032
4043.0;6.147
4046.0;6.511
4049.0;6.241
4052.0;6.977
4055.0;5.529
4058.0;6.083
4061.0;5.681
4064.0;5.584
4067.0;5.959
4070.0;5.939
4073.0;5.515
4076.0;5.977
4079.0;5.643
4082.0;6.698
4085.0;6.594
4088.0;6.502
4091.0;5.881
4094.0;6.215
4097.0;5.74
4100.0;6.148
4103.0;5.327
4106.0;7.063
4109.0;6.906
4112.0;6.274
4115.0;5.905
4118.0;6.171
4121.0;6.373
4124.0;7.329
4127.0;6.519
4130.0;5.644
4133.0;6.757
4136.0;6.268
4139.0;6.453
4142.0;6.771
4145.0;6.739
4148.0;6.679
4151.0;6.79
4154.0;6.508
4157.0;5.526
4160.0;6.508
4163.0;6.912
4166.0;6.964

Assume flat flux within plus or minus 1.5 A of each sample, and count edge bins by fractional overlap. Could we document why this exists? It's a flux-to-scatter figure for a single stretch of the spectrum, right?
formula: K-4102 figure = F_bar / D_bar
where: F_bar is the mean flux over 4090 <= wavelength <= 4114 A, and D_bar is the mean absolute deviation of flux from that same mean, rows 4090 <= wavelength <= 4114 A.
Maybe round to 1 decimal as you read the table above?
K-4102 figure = 14.7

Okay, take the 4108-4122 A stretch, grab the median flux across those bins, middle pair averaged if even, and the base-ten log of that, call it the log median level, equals 0.798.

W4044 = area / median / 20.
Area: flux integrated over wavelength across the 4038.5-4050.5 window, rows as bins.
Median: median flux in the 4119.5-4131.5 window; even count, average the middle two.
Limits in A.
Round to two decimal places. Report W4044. 0.58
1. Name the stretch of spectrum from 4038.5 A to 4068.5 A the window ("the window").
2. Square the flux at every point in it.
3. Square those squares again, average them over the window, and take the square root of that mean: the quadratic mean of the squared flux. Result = 37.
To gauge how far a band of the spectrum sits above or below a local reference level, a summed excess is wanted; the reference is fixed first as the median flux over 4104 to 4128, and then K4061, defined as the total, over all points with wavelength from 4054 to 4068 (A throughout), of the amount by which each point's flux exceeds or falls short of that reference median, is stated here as -3.4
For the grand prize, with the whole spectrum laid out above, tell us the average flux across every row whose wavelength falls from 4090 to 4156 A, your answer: 6.38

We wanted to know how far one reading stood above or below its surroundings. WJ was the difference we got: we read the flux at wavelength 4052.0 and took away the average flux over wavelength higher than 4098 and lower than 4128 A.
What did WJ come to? 0.6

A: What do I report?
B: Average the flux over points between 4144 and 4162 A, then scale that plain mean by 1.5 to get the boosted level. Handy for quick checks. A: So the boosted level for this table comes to 9.7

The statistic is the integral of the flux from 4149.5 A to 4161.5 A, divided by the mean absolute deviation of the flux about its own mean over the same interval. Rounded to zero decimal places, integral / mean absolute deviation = 188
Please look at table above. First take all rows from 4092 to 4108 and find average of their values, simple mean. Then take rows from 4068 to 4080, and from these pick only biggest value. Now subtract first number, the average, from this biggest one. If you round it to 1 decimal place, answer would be -0.1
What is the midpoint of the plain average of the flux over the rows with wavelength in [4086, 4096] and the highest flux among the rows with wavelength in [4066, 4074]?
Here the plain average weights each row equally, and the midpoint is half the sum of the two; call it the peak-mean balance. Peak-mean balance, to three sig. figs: 6.08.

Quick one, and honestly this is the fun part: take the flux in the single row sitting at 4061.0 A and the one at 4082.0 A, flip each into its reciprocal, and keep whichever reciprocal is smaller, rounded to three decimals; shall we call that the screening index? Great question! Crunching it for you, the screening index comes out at 0.149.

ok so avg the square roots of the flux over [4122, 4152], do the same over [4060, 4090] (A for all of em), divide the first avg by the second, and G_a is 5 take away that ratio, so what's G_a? 3.95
